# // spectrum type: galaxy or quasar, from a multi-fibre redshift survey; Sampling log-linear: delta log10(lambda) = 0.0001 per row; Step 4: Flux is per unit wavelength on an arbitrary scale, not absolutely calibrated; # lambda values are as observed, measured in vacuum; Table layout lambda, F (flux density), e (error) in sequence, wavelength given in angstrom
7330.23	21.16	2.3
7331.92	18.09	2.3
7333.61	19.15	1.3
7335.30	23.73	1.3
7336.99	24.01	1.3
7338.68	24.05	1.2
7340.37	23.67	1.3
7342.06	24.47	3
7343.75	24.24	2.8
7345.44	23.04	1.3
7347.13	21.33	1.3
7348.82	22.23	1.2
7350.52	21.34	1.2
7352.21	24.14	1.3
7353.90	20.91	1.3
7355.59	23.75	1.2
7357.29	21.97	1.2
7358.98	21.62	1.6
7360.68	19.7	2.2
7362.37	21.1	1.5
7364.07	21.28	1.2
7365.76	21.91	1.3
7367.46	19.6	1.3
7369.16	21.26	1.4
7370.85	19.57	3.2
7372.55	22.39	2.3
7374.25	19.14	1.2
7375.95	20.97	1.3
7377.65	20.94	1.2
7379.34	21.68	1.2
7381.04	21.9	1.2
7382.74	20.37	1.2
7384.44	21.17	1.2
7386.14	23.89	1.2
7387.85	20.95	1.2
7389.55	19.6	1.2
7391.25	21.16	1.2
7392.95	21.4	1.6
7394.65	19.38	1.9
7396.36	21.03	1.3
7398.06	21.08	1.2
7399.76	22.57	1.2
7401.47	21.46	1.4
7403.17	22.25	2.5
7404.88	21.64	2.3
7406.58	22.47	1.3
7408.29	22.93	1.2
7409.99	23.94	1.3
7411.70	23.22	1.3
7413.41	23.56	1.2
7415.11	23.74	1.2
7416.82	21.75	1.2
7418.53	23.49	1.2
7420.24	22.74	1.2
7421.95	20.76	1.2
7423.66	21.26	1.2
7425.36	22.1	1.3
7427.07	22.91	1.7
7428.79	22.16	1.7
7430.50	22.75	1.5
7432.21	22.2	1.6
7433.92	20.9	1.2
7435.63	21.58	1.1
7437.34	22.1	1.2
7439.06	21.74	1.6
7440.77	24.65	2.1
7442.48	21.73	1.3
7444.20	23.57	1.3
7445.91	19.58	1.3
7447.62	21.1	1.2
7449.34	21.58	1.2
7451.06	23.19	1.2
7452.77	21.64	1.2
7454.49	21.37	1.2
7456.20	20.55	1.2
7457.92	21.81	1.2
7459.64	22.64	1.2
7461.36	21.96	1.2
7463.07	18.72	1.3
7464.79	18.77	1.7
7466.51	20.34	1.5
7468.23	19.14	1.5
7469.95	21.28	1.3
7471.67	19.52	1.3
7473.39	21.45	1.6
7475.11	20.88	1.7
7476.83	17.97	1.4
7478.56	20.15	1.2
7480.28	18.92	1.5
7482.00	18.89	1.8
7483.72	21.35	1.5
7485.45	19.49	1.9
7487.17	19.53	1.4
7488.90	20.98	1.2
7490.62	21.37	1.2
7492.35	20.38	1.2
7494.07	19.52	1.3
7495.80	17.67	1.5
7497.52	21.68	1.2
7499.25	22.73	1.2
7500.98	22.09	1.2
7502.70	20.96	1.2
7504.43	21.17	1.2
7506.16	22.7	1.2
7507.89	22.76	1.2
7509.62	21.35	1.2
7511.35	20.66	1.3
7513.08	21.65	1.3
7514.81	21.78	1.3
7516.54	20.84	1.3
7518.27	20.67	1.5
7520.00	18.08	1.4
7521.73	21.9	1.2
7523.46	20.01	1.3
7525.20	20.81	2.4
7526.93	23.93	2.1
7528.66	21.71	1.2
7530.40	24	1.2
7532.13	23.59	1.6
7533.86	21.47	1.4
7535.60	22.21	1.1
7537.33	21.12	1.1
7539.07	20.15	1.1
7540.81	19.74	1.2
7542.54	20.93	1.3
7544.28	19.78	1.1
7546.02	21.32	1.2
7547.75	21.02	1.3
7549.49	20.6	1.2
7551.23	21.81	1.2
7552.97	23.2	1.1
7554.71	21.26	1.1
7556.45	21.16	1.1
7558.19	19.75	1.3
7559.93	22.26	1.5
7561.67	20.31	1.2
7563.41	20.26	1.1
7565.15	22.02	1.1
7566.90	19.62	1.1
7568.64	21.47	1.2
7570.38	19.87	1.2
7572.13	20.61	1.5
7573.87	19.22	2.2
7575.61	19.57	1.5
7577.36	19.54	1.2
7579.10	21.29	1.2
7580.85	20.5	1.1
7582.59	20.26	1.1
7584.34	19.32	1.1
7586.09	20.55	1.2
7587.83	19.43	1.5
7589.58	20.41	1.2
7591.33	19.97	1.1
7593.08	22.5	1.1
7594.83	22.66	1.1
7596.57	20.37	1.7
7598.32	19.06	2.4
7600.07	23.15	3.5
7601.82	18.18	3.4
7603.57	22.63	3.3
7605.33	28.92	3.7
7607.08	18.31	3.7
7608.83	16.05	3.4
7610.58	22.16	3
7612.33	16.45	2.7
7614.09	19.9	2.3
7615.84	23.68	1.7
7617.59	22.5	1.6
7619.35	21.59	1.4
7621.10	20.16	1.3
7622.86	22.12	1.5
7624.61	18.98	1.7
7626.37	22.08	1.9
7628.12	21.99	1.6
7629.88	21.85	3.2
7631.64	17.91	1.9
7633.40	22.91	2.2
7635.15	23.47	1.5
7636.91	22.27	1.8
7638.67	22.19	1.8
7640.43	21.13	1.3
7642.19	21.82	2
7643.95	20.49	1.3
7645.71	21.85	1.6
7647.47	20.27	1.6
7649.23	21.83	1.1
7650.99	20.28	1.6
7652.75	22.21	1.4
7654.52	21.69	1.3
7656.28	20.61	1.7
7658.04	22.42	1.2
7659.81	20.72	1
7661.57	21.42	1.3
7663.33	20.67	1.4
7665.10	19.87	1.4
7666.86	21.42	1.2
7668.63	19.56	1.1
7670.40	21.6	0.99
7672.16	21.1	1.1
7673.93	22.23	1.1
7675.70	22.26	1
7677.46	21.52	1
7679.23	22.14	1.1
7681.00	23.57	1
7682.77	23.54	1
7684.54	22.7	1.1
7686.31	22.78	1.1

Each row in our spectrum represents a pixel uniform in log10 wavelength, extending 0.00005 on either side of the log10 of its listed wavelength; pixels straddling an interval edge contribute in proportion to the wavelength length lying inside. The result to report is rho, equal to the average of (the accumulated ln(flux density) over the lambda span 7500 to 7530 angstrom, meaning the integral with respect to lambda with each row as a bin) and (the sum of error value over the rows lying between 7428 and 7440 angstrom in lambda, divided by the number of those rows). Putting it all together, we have 47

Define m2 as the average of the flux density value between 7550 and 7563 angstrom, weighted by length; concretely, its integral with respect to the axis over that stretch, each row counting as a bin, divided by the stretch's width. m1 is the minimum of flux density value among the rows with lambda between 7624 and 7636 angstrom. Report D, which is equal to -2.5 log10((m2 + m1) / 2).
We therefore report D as -3.23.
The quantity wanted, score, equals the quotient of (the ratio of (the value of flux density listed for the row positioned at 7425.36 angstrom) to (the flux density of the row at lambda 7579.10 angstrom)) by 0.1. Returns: 10.4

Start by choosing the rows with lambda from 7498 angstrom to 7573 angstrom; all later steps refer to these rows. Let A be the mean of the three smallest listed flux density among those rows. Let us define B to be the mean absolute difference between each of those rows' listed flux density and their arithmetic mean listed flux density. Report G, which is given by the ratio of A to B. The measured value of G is 20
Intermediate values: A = 19.1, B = 0.94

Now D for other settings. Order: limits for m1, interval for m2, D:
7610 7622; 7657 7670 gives -3.18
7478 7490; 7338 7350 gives -3.31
